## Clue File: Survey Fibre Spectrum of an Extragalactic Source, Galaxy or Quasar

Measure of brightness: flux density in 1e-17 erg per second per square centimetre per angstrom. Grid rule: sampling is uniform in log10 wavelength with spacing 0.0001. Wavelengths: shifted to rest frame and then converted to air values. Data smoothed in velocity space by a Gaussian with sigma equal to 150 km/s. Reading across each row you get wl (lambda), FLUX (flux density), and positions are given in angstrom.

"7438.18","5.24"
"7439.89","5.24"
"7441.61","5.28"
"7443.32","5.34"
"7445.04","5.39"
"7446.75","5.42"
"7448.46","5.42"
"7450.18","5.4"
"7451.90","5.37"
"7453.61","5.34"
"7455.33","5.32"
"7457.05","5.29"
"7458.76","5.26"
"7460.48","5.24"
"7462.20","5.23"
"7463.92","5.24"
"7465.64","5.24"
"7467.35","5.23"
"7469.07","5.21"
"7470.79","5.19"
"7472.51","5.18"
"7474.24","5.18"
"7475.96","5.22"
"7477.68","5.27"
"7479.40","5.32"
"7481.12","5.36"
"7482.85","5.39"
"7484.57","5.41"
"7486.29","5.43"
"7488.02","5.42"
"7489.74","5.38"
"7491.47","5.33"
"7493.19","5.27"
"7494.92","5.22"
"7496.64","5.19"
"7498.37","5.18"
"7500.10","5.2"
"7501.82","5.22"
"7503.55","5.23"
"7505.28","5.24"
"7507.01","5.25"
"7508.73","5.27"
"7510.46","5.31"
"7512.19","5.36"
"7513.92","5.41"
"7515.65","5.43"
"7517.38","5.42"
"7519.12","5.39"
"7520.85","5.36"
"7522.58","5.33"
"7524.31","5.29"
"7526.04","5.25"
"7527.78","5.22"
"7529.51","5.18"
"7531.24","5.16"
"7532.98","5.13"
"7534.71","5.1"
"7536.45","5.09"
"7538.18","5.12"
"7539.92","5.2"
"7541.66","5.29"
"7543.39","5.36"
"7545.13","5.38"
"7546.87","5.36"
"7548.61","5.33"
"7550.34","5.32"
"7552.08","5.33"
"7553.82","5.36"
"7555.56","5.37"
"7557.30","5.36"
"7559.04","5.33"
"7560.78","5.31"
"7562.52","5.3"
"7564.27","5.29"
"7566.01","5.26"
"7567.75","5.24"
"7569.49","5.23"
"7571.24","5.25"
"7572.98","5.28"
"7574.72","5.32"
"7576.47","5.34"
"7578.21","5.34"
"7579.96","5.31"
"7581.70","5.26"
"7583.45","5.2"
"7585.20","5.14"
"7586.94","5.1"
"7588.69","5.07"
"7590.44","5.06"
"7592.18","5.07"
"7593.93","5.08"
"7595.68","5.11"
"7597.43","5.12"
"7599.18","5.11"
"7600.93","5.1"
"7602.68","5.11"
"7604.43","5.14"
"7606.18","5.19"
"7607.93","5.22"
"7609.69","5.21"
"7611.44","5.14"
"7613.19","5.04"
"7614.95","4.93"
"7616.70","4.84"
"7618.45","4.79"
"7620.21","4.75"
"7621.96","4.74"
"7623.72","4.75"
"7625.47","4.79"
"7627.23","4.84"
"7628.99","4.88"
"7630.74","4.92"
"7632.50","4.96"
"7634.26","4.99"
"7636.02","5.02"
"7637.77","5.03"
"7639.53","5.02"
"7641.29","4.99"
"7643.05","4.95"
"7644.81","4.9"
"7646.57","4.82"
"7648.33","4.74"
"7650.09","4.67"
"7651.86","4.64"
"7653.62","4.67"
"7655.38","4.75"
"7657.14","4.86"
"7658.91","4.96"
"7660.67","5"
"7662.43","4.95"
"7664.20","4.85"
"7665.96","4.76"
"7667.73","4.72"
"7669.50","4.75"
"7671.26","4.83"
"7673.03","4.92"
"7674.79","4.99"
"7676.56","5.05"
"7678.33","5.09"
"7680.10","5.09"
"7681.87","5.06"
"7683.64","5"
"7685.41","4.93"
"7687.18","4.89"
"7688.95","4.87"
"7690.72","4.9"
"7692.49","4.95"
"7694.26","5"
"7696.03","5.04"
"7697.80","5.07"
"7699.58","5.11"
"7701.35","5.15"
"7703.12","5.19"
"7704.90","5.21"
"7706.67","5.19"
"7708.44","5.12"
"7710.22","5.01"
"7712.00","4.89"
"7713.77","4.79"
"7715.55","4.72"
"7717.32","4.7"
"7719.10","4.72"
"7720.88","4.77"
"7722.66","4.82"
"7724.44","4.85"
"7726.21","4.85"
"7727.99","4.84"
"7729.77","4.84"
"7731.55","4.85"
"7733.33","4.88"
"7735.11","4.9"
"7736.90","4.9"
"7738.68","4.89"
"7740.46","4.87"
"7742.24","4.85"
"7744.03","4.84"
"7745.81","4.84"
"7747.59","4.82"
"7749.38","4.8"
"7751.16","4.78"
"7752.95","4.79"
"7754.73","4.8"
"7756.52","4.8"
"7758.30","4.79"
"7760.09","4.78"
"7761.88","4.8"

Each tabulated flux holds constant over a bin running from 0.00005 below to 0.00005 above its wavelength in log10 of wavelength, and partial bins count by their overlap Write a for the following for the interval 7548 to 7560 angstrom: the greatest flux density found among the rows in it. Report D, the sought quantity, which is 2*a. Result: 10.7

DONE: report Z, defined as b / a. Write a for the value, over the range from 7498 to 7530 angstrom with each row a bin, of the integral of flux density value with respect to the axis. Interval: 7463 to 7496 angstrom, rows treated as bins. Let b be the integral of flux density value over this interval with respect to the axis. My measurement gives 1.030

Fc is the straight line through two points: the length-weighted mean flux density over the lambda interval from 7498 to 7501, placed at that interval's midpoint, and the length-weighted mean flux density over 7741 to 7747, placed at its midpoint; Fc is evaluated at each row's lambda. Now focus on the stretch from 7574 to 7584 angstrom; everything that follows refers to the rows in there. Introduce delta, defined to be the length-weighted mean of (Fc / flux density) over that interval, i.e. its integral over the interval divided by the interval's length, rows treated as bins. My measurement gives 0.96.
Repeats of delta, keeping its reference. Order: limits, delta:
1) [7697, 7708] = 0.95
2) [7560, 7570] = 0.97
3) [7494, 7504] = 1.00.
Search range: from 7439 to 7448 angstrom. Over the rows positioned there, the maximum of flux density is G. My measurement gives 5.42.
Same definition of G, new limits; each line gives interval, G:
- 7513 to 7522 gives 5.43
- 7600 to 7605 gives 5.14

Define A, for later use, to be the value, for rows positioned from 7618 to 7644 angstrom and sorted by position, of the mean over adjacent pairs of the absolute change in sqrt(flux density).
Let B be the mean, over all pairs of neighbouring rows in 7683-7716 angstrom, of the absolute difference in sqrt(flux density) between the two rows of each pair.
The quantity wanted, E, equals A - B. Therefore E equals -0.005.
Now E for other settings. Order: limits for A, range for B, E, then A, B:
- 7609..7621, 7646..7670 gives 0.002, 0.017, 0.015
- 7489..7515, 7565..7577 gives 0.002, 0.007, 0.005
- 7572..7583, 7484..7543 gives -0.001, 0.006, 0.007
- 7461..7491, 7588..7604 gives 0.002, 0.005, 0.003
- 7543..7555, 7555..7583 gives 0.000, 0.004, 0.005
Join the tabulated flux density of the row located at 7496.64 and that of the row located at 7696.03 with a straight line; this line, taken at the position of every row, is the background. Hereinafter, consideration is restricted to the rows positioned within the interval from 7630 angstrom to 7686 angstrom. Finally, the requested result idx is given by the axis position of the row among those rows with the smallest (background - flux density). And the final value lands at 7680.10 angstrom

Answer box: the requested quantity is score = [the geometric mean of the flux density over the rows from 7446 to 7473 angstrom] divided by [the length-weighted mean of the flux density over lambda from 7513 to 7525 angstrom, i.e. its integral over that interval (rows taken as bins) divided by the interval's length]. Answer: 0.98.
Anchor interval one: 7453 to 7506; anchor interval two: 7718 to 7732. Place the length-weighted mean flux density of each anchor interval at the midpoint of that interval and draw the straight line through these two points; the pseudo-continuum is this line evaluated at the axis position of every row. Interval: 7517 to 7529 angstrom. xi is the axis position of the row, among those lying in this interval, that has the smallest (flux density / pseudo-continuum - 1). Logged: 7527.78 angstrom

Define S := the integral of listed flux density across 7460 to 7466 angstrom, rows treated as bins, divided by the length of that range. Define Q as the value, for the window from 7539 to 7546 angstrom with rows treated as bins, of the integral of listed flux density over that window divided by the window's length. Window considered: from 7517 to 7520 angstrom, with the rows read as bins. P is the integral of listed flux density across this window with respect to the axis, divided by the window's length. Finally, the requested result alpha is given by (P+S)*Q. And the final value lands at 56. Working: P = 5.39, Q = 5.30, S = 5.23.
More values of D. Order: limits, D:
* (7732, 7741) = 9.8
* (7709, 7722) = 10.0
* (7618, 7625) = 9.6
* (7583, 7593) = 10.4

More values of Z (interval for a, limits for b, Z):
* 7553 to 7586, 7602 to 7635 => 0.938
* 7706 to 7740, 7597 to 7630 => 0.993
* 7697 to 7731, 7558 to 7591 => 1.031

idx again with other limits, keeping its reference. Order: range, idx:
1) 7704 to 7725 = 7704.90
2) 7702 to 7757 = 7704.90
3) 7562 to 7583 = 7578.21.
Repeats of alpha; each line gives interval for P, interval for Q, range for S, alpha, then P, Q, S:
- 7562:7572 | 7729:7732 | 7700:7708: 51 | 5.26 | 4.84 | 5.18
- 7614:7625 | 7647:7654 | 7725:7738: 45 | 4.80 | 4.69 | 4.87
